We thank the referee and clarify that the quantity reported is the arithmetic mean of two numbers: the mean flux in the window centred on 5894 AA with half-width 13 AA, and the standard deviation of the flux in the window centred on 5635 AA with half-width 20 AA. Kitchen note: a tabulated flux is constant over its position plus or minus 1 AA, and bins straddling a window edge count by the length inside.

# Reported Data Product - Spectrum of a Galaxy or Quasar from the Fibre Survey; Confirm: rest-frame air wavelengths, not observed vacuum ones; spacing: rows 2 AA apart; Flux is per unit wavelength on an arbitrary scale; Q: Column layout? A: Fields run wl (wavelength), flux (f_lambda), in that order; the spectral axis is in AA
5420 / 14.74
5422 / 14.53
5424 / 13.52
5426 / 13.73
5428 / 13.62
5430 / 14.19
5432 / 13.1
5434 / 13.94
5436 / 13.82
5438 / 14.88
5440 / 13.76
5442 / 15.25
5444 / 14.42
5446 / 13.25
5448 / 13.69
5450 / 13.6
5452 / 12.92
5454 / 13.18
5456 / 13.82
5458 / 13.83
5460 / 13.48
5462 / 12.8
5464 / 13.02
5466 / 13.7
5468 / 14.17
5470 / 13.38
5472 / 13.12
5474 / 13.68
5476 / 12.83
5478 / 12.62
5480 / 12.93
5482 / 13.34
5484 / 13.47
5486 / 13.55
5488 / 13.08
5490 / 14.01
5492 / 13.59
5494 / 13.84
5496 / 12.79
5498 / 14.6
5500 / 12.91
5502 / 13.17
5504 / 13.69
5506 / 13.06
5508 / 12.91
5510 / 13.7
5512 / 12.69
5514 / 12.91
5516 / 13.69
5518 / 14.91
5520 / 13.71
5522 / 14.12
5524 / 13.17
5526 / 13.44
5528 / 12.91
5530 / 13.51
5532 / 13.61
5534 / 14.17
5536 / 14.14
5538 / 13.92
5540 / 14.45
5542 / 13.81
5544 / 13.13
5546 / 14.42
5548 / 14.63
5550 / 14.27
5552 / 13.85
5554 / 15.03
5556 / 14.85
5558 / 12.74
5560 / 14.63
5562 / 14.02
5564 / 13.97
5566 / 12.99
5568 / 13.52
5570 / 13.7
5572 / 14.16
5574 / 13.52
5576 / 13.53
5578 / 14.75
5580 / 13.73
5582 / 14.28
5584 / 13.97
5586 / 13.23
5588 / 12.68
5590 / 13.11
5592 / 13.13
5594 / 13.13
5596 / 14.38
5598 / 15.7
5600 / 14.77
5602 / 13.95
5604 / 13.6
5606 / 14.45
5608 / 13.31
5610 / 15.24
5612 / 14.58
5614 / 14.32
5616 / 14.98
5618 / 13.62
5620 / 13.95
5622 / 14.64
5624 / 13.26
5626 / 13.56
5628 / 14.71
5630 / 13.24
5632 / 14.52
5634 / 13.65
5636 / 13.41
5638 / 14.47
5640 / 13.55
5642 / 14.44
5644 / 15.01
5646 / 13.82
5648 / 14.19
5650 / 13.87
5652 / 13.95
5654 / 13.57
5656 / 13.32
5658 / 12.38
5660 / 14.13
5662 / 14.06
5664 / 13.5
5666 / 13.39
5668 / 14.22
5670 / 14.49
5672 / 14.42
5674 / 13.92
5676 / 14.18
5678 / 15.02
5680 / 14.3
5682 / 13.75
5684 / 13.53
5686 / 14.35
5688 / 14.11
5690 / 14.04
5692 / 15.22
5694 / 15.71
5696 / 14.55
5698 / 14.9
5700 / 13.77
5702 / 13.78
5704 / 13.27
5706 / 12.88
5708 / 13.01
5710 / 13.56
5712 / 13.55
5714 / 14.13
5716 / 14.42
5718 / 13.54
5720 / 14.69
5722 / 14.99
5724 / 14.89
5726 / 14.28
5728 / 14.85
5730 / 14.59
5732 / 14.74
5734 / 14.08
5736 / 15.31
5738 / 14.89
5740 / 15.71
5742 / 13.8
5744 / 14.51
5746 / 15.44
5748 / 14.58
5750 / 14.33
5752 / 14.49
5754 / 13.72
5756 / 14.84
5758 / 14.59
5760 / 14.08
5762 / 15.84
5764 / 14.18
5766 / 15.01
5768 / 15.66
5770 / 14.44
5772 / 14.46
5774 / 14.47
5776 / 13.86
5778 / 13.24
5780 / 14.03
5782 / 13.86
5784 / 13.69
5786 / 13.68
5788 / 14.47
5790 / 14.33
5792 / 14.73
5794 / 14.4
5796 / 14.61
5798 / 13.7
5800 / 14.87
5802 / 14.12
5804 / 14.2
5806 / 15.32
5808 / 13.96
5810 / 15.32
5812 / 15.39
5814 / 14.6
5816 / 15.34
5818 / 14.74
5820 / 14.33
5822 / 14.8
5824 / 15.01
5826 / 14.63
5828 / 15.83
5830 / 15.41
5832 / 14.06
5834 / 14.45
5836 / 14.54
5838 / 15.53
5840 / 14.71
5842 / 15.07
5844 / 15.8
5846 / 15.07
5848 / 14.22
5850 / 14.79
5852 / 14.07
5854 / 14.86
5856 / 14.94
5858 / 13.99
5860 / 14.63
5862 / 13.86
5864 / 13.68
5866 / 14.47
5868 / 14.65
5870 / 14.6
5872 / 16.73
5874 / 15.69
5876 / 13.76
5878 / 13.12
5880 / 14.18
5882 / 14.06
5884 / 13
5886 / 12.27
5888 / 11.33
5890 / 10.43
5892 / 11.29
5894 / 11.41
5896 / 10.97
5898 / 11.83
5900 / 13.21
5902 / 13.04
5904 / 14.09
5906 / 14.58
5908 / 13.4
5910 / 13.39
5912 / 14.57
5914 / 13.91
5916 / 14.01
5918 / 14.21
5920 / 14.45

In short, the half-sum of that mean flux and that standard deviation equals 6.49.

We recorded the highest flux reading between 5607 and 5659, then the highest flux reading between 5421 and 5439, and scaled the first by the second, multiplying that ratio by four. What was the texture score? 4.10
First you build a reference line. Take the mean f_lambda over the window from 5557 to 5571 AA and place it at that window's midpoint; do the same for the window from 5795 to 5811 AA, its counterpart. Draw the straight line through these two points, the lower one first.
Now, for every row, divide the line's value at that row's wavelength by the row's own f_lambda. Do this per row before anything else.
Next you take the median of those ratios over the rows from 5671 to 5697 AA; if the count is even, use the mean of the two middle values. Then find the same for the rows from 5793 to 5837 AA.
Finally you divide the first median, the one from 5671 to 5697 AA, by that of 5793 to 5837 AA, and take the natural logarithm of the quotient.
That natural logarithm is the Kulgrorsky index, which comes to -0.010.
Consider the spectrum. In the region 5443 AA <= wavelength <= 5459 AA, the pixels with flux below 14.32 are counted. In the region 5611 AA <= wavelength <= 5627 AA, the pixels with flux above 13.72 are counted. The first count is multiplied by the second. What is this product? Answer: 35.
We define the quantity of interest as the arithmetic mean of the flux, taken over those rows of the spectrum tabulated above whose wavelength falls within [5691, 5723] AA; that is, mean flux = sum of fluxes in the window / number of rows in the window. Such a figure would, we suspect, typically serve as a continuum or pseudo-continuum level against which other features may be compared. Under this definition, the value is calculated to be 14.1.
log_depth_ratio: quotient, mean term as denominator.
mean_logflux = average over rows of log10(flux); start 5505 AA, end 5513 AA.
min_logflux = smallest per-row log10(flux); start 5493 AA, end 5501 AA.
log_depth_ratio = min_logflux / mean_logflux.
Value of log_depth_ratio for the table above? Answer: 0.99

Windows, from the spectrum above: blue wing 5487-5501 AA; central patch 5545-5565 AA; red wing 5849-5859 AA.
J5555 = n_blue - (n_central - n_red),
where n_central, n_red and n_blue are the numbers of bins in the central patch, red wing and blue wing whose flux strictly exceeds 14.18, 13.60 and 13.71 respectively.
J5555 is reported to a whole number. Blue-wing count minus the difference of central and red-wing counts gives 2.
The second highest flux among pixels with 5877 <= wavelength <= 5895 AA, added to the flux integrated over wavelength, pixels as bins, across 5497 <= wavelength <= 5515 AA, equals 253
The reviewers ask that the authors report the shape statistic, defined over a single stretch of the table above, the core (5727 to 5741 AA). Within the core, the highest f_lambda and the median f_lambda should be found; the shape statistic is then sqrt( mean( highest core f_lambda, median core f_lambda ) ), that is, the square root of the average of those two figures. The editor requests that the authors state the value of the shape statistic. 3.91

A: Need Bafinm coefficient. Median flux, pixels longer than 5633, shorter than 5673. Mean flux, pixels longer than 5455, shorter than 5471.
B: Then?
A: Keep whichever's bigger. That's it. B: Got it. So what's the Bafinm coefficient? 13.9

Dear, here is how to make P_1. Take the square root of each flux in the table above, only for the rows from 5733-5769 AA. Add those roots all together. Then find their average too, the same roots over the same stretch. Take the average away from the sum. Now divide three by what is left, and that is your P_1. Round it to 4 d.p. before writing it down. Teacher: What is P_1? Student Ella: 0.0460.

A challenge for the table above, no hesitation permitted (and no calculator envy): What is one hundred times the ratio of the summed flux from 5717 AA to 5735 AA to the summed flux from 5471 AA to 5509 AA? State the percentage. 52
